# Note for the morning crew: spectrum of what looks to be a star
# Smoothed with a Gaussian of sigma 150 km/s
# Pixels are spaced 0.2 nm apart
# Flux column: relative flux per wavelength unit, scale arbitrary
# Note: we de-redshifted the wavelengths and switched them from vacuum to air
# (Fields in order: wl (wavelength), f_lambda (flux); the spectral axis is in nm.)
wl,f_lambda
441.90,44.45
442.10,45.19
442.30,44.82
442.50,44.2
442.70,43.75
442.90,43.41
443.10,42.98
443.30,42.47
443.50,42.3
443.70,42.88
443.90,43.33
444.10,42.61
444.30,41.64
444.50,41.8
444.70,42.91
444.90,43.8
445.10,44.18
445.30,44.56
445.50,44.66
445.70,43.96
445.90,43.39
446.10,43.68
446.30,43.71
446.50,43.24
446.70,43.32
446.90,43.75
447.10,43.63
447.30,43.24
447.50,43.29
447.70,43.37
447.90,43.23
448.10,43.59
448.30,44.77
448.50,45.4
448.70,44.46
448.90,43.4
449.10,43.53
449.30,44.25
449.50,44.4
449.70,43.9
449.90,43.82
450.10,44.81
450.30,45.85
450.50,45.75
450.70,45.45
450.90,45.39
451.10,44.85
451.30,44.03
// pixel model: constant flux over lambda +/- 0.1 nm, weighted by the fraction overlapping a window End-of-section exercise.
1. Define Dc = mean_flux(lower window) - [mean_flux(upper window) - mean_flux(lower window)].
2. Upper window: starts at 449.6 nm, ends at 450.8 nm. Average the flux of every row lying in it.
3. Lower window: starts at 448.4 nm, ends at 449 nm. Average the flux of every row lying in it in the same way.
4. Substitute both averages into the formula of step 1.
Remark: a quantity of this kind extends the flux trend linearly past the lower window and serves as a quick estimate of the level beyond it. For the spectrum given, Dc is 43.9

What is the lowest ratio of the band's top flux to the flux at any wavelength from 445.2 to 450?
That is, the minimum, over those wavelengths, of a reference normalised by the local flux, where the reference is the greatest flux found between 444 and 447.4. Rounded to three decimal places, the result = 0.984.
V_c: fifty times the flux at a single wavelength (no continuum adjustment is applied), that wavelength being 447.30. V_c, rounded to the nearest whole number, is 2162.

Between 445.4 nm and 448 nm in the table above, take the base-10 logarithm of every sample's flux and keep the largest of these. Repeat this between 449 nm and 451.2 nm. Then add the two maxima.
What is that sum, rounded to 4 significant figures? 3.311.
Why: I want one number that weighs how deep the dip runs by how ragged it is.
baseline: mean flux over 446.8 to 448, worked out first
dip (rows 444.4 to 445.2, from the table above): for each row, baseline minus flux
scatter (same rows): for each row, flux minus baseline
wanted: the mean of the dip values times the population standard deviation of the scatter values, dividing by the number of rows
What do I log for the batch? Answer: 0.2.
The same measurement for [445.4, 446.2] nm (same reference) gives -0.2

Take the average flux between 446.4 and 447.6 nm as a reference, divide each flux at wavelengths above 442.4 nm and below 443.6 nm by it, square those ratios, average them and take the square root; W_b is 0.99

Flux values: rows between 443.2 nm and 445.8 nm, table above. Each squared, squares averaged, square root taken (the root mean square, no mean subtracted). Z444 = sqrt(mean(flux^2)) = 43.2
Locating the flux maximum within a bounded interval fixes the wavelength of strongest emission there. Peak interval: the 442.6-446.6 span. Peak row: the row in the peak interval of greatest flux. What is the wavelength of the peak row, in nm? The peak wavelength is 445.50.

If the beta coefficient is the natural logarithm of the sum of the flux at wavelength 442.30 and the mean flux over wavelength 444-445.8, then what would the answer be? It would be 4.479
